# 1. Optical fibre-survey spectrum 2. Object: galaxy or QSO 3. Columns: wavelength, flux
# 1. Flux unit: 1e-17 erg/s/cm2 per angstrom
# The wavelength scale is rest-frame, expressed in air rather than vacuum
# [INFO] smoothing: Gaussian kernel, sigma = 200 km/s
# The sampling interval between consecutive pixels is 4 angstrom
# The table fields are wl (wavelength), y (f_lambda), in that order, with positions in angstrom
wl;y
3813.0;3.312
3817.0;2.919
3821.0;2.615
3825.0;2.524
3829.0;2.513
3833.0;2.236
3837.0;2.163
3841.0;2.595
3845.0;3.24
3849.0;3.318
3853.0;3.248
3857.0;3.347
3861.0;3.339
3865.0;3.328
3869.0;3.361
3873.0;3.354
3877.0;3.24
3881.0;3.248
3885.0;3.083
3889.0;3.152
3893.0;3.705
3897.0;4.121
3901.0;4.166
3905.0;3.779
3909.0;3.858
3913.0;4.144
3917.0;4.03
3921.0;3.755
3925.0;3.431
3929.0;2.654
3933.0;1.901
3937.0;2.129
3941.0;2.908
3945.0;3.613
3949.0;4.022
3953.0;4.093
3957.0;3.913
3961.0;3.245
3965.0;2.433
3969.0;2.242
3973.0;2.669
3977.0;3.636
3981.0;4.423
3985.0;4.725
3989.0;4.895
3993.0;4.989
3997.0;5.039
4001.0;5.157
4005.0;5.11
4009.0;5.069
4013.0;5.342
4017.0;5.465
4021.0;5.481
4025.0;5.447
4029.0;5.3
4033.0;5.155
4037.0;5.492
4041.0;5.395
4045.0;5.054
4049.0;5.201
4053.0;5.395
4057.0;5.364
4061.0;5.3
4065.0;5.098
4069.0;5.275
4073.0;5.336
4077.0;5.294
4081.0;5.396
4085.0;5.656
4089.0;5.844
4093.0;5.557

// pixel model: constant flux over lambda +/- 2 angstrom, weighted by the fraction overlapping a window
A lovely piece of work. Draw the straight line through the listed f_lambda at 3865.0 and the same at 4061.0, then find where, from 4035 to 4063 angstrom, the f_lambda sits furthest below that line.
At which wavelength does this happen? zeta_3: 4045.0 angstrom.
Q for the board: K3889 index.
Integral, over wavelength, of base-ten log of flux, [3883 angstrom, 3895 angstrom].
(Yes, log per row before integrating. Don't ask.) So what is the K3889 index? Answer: 6.2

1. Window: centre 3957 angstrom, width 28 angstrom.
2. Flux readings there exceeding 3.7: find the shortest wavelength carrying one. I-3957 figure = 3949.0 angstrom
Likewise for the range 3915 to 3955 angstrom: 3917.0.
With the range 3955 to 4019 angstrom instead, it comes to 3957.0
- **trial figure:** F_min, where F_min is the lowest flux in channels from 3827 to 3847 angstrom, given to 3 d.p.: 2.163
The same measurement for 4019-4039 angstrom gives 5.155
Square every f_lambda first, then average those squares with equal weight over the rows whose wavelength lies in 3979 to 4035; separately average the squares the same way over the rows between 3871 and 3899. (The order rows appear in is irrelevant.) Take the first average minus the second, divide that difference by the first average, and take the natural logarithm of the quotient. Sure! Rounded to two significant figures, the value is -0.60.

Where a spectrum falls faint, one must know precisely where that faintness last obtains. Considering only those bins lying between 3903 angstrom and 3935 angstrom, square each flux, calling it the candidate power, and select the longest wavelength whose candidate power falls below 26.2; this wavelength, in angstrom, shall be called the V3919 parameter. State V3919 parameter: 3933.0 angstrom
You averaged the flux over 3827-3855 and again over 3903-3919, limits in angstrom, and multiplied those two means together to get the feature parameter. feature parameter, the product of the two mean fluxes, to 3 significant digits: 10.9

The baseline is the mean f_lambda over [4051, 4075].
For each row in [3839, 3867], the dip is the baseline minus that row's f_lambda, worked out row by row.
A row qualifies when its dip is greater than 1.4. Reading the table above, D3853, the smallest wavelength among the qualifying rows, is 3841.0 angstrom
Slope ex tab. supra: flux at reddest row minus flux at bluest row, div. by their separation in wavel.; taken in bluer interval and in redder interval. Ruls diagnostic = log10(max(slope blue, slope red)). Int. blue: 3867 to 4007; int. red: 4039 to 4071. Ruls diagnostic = -1.89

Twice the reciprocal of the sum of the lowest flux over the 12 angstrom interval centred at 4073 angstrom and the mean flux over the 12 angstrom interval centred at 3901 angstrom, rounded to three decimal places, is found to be 0.215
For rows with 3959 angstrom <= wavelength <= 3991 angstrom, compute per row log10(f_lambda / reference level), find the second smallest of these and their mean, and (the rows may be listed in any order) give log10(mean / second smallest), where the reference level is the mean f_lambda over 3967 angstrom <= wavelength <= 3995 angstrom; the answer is -0.51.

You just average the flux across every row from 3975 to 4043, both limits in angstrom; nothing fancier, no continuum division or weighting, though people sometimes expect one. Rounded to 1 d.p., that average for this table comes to 5.1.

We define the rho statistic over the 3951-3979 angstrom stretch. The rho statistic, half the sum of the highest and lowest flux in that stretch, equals 3.2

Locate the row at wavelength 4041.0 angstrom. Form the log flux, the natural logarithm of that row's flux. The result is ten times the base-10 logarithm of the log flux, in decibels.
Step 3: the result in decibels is 2.3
